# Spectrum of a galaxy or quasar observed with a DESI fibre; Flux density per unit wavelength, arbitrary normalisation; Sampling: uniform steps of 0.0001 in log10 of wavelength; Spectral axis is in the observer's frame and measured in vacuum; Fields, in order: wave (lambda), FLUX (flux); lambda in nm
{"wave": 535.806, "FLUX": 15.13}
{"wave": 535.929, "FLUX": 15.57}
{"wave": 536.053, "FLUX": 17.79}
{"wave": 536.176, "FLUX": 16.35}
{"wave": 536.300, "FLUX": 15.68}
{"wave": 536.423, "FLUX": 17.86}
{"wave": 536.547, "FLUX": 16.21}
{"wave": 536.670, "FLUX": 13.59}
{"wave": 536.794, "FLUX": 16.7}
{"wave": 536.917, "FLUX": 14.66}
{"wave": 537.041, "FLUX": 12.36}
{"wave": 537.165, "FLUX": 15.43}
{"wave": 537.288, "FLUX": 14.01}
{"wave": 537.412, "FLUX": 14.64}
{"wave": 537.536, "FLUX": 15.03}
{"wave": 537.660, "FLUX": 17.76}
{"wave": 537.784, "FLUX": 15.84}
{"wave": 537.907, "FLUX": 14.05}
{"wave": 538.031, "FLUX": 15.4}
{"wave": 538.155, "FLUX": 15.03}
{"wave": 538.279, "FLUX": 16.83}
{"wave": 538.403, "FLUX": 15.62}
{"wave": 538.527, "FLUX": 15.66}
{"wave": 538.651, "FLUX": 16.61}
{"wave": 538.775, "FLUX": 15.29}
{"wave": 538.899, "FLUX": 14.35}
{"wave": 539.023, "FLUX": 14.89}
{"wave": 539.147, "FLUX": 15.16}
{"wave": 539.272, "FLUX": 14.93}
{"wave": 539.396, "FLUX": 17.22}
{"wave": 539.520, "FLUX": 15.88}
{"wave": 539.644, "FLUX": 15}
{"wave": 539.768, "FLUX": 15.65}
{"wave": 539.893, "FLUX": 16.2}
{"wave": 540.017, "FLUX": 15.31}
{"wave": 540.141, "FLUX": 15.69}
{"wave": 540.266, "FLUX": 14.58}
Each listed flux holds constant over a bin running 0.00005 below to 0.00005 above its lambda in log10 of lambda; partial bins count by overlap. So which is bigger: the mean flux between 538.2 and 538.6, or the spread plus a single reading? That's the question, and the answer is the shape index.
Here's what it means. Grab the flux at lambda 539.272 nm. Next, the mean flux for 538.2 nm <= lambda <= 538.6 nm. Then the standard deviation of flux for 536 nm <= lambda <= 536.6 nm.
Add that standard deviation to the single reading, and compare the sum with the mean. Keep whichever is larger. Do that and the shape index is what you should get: 16.0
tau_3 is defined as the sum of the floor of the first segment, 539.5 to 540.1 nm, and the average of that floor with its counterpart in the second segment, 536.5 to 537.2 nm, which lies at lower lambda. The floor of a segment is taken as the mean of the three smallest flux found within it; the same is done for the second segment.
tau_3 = 29.7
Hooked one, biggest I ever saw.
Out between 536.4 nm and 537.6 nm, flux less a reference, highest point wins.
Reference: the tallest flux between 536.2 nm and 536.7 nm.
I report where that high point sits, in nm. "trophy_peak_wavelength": 536.423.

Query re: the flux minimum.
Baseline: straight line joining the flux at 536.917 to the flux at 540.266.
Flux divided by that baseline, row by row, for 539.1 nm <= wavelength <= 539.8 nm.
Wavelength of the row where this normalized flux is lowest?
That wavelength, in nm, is 539.272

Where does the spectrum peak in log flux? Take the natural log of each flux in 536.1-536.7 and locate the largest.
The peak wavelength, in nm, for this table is 536.423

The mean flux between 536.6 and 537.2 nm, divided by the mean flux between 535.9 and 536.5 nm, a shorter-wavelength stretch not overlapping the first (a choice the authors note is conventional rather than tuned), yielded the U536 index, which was 0.87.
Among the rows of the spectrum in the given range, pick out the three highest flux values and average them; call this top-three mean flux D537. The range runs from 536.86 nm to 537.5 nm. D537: 14.9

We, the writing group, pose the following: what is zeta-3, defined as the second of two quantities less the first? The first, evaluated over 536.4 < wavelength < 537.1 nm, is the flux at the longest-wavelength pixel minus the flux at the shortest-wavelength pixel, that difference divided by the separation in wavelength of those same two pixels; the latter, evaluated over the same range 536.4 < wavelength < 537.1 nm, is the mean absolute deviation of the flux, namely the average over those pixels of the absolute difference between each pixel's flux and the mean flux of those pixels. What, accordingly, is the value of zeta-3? 11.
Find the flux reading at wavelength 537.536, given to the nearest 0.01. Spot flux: 15.03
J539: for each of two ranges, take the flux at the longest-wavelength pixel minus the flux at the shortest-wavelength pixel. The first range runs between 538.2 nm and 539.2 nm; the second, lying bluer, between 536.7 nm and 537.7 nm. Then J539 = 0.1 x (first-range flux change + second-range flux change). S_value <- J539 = -0.06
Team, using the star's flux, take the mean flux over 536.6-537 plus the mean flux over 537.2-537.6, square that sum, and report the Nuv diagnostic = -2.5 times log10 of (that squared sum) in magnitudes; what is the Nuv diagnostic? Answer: -7.35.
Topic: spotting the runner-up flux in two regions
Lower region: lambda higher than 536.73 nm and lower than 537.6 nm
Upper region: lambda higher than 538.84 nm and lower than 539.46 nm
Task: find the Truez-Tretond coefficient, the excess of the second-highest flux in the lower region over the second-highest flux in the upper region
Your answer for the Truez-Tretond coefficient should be 0.3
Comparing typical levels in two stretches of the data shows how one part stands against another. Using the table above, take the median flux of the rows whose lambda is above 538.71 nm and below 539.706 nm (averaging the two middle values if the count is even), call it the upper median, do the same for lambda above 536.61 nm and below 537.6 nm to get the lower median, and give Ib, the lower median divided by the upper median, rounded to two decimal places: 0.97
